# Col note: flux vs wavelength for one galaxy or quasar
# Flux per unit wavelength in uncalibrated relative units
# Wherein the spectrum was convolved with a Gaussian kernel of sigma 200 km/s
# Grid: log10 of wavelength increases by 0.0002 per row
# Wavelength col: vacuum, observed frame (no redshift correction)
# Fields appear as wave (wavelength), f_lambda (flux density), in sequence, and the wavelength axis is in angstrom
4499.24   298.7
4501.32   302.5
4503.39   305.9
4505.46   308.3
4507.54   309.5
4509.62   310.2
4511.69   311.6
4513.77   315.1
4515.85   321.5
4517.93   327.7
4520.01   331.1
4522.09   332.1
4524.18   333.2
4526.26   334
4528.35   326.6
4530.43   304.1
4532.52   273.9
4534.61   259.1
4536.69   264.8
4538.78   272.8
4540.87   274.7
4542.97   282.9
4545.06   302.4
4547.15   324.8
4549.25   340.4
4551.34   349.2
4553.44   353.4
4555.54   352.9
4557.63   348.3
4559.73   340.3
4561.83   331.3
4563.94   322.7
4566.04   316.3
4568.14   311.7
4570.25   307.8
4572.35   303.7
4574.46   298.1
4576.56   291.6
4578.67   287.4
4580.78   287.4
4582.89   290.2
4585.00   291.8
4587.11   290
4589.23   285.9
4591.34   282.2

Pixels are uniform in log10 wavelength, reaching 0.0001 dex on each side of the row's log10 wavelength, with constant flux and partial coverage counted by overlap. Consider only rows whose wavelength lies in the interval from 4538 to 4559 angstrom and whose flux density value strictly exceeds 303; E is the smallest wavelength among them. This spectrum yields 4547.15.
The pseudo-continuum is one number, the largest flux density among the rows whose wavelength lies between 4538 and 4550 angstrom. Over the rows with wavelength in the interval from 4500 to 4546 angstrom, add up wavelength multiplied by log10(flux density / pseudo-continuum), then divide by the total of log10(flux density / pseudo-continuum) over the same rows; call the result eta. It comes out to 4527.8 angstrom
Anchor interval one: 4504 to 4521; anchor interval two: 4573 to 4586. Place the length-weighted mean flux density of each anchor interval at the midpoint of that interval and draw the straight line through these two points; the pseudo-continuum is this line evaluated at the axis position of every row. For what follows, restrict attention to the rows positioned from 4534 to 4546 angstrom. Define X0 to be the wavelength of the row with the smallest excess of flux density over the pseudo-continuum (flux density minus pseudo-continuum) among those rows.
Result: 4534.61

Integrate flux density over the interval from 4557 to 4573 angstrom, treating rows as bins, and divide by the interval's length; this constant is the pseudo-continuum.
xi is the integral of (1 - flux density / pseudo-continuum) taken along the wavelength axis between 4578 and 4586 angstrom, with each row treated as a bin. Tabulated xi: 0.8 angstrom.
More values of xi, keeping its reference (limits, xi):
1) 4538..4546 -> 1.0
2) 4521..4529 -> -0.2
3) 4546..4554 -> -0.5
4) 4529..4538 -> 1.3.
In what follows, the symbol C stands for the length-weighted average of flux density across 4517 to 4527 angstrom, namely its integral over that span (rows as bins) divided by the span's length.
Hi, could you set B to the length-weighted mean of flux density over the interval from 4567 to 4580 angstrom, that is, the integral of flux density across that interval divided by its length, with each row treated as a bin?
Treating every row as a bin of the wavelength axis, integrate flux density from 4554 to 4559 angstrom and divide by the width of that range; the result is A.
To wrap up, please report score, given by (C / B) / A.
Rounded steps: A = 350.6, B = 300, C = 332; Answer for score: 0.0032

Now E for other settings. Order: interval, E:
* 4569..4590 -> 4570.25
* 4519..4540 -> 4520.01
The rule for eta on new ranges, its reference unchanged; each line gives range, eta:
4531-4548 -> 4538.3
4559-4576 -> 4569.8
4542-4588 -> 4572.3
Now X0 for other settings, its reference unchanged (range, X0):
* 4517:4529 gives 4517.93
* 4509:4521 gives 4509.62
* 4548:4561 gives 4549.25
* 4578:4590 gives 4578.67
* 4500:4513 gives 4501.32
